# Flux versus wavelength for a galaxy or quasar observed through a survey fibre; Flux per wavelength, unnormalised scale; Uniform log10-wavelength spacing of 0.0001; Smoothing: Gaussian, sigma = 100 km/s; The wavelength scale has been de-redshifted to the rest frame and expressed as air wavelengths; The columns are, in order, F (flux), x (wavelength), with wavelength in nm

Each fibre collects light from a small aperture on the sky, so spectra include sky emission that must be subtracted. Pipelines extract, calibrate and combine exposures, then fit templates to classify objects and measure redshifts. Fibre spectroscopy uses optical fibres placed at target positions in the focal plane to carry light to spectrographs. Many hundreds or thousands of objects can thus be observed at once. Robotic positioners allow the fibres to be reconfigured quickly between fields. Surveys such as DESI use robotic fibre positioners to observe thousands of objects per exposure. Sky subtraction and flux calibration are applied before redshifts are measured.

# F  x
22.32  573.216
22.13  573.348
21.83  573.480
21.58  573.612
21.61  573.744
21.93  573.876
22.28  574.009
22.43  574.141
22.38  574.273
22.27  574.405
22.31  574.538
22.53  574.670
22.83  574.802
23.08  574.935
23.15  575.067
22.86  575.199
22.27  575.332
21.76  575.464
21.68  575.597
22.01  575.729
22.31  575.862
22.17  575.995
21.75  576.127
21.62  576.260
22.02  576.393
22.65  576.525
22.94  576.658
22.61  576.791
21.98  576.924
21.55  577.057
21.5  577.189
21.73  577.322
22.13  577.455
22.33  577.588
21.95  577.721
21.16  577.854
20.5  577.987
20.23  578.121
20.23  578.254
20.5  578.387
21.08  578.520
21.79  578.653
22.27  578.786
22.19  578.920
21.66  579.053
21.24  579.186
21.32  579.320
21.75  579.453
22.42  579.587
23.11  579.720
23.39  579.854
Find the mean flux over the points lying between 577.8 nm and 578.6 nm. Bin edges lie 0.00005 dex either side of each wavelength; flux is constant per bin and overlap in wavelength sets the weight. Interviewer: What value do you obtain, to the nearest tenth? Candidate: 20.6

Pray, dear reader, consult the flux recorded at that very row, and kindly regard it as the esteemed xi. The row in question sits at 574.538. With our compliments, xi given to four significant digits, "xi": 22.31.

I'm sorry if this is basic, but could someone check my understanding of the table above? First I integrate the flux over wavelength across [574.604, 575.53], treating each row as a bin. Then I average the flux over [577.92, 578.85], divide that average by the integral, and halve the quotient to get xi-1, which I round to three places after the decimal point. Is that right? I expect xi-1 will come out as 0.499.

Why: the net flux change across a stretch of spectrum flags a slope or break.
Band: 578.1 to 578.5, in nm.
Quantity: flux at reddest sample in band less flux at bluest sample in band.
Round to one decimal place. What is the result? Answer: 0.3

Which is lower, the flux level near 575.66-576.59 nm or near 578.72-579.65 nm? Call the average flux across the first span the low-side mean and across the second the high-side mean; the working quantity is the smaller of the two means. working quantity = 21.8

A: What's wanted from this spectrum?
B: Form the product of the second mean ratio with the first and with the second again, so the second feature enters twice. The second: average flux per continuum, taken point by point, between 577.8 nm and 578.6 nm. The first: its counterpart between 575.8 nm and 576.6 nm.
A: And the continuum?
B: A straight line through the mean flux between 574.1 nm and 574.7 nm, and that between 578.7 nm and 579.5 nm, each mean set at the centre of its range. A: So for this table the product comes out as 0.89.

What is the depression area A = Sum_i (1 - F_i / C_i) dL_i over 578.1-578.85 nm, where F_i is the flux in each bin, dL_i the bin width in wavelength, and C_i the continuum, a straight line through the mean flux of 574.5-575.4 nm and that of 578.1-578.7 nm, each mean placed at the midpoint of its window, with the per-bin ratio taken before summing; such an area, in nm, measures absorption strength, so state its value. -0.01 nm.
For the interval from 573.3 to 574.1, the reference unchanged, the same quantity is 0.05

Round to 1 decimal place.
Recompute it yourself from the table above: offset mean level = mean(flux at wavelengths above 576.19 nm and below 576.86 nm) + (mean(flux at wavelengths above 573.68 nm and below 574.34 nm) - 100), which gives -55.5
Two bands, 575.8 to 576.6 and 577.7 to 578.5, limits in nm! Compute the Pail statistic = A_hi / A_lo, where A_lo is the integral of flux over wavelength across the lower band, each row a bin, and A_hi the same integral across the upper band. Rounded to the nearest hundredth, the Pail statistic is 0.94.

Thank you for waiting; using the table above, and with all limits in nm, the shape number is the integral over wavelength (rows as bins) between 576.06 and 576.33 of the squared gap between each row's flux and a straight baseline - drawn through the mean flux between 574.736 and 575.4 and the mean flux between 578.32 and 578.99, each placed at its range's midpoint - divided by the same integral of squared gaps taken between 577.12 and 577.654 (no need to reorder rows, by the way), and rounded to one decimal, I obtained 1.9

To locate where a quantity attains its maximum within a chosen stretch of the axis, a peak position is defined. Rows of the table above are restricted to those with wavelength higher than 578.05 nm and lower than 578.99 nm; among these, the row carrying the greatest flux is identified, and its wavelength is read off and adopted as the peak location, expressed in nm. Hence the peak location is 578.786 nm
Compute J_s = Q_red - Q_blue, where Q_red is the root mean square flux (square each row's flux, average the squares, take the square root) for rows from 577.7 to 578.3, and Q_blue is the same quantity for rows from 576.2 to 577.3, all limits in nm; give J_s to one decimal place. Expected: -1.3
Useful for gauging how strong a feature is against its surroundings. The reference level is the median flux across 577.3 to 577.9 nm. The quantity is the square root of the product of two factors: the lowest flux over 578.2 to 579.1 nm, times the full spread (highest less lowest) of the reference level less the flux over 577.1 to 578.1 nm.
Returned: 6.1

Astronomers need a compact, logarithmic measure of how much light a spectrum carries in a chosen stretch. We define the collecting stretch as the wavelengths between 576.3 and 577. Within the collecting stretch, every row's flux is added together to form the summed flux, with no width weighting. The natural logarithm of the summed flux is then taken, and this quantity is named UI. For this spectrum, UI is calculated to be 4.72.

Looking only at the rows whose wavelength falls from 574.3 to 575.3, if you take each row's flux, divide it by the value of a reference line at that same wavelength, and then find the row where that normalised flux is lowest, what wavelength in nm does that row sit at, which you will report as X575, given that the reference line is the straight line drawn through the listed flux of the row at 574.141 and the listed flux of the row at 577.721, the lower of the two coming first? 574.405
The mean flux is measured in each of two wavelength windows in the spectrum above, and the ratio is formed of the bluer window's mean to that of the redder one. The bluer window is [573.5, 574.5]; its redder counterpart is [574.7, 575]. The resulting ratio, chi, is 0.96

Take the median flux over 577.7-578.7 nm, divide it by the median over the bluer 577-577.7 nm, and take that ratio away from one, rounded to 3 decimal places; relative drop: 0.043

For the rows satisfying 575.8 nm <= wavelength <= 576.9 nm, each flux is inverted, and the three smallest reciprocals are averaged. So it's 0.0440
